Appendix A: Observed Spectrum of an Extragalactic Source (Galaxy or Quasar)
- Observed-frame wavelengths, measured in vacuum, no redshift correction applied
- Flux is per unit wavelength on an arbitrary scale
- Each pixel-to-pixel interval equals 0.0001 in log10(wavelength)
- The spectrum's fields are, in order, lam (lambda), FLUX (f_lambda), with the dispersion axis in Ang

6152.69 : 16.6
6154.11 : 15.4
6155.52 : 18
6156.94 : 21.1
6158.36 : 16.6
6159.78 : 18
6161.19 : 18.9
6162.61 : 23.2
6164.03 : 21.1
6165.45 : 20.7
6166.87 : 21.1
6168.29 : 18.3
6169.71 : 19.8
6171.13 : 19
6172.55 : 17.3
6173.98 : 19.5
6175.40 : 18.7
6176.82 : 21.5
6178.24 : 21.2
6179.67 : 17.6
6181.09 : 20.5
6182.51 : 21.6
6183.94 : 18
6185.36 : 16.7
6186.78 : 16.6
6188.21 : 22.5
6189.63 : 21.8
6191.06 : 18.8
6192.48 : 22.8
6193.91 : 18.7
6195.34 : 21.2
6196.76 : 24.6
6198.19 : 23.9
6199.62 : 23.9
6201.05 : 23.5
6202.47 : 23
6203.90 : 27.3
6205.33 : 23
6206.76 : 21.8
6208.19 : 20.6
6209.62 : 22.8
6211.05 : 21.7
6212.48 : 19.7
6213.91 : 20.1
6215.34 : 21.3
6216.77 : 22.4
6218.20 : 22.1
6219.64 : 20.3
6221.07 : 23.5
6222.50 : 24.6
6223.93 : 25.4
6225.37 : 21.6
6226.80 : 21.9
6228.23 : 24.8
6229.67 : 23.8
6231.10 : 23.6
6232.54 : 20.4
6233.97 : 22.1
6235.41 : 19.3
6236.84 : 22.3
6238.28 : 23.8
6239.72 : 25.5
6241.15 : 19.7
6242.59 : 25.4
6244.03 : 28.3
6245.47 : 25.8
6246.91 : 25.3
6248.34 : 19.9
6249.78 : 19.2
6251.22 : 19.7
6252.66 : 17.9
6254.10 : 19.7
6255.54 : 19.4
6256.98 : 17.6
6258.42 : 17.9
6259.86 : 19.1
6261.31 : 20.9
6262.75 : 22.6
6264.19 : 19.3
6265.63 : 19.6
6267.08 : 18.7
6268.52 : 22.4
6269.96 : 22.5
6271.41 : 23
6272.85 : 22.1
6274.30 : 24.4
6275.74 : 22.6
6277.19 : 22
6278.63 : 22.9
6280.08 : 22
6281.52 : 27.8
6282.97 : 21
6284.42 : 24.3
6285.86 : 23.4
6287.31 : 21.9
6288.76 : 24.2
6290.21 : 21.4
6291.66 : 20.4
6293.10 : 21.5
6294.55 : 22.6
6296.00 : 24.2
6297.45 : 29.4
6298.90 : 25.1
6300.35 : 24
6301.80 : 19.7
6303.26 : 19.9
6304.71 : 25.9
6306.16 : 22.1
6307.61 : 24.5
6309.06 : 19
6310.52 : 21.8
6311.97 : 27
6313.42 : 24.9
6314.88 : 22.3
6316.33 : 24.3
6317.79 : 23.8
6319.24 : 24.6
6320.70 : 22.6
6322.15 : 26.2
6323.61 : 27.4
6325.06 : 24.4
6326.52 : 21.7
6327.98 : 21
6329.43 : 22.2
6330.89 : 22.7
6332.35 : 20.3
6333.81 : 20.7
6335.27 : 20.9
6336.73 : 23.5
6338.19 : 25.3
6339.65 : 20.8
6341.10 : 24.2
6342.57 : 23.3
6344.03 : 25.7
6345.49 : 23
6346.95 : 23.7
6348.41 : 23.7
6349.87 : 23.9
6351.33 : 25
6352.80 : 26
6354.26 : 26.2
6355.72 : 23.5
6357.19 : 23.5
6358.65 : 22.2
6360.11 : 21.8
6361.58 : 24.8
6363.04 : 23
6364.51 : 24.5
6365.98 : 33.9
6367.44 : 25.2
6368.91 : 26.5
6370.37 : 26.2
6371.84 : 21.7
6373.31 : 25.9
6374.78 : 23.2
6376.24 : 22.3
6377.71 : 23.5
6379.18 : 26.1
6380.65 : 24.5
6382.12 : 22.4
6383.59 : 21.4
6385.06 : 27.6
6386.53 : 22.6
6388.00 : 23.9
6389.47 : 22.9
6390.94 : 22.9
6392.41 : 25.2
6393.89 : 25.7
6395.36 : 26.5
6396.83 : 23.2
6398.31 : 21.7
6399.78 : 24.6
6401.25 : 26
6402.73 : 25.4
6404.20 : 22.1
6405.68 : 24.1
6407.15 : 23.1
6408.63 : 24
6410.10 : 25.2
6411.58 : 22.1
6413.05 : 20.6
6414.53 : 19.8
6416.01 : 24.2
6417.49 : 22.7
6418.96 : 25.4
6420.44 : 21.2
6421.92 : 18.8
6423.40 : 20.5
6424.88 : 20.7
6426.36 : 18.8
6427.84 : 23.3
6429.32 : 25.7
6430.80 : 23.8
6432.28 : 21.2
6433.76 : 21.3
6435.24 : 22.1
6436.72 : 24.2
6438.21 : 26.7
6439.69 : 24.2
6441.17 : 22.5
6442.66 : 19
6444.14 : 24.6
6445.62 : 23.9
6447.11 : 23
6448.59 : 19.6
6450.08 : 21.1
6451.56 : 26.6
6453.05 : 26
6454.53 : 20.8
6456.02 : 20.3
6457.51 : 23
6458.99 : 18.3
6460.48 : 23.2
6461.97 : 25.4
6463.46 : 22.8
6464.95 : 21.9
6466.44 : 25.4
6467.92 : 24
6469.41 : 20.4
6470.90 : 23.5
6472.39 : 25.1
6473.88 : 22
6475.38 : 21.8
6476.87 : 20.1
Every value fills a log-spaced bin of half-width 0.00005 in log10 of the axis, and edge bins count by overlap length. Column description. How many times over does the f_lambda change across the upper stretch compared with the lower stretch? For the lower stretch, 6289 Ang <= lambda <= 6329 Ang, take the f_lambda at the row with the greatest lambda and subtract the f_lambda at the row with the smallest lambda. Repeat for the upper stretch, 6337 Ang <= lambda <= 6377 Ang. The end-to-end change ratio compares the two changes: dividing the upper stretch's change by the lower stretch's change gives 7.5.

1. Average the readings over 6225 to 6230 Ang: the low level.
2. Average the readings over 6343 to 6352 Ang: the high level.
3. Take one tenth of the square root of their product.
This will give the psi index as 2.36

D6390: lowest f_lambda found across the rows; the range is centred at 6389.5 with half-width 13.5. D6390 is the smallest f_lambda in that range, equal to 21.4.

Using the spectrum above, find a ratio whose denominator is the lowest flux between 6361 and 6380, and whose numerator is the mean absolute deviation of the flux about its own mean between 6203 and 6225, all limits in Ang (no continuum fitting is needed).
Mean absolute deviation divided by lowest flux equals 0.073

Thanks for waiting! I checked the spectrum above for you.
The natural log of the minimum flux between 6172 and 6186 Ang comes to 2.82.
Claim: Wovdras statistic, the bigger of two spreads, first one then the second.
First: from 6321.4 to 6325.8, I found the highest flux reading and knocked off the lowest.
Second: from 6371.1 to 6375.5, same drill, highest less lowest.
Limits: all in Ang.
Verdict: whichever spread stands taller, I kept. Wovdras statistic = 4.2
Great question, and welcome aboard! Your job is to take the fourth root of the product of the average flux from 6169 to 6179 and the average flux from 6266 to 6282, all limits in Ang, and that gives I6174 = 4.59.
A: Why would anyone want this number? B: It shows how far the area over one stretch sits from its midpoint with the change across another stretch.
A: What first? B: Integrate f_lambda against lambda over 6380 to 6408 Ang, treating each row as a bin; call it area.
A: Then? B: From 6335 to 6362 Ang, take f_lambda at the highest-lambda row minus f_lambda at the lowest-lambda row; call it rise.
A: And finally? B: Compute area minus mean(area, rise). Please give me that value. 334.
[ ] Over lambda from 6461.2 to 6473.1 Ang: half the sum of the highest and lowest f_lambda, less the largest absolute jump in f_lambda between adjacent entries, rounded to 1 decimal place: 19.3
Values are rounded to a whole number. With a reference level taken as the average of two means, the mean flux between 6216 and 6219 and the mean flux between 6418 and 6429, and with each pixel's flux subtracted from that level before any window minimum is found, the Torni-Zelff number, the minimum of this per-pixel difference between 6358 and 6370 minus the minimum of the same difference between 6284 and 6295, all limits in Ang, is -10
